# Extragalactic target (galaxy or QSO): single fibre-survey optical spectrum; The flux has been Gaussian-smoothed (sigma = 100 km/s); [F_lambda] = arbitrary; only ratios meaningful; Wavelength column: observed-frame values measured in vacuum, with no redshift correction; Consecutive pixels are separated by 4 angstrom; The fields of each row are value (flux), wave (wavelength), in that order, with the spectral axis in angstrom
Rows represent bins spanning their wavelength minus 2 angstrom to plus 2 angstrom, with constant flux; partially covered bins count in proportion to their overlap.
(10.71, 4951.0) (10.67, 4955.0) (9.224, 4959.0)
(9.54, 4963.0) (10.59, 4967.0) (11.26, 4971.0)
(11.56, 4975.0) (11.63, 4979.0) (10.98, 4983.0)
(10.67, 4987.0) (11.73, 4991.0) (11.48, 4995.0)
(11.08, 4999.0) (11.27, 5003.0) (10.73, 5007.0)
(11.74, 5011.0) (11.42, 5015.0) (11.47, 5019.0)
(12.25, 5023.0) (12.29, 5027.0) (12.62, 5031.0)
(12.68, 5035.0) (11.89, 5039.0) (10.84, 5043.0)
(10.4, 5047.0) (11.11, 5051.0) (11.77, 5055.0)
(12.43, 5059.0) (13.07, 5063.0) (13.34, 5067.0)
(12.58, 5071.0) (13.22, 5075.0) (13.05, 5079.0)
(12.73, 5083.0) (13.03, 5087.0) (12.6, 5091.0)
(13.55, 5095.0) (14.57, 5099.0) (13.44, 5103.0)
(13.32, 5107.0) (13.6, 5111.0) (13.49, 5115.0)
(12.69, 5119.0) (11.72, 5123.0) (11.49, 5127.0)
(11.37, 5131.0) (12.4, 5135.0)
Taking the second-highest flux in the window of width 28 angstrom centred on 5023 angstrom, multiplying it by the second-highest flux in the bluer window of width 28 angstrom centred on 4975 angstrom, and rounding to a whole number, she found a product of 146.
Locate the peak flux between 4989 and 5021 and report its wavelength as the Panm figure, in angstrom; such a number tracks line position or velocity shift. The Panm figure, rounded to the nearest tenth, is 5011.0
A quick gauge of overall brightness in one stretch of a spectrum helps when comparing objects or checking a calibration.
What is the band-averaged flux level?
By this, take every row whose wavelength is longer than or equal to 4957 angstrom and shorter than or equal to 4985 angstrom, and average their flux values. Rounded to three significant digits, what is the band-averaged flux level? 10.7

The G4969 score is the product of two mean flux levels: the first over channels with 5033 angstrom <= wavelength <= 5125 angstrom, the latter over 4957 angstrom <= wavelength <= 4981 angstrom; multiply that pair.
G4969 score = 135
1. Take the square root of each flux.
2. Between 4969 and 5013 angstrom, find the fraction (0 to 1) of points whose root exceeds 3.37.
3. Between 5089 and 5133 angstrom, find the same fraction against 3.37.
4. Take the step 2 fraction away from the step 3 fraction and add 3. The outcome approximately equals 3.55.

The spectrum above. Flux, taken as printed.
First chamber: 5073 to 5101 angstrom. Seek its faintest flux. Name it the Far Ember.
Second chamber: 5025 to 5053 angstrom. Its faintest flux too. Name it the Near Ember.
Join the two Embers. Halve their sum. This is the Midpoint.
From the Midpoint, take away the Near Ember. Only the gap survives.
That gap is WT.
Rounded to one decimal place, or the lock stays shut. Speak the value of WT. 1.1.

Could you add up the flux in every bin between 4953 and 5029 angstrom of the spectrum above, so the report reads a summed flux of 212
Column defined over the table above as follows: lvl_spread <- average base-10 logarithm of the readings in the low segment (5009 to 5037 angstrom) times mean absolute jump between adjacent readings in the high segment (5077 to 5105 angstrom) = 0.75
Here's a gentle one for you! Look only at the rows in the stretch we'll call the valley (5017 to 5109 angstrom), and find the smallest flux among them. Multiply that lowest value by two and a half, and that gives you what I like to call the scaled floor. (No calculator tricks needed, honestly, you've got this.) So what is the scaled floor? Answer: 26.0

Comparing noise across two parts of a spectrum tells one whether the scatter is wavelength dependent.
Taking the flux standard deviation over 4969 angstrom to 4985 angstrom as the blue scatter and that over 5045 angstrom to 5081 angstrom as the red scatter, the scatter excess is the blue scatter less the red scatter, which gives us -0.7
